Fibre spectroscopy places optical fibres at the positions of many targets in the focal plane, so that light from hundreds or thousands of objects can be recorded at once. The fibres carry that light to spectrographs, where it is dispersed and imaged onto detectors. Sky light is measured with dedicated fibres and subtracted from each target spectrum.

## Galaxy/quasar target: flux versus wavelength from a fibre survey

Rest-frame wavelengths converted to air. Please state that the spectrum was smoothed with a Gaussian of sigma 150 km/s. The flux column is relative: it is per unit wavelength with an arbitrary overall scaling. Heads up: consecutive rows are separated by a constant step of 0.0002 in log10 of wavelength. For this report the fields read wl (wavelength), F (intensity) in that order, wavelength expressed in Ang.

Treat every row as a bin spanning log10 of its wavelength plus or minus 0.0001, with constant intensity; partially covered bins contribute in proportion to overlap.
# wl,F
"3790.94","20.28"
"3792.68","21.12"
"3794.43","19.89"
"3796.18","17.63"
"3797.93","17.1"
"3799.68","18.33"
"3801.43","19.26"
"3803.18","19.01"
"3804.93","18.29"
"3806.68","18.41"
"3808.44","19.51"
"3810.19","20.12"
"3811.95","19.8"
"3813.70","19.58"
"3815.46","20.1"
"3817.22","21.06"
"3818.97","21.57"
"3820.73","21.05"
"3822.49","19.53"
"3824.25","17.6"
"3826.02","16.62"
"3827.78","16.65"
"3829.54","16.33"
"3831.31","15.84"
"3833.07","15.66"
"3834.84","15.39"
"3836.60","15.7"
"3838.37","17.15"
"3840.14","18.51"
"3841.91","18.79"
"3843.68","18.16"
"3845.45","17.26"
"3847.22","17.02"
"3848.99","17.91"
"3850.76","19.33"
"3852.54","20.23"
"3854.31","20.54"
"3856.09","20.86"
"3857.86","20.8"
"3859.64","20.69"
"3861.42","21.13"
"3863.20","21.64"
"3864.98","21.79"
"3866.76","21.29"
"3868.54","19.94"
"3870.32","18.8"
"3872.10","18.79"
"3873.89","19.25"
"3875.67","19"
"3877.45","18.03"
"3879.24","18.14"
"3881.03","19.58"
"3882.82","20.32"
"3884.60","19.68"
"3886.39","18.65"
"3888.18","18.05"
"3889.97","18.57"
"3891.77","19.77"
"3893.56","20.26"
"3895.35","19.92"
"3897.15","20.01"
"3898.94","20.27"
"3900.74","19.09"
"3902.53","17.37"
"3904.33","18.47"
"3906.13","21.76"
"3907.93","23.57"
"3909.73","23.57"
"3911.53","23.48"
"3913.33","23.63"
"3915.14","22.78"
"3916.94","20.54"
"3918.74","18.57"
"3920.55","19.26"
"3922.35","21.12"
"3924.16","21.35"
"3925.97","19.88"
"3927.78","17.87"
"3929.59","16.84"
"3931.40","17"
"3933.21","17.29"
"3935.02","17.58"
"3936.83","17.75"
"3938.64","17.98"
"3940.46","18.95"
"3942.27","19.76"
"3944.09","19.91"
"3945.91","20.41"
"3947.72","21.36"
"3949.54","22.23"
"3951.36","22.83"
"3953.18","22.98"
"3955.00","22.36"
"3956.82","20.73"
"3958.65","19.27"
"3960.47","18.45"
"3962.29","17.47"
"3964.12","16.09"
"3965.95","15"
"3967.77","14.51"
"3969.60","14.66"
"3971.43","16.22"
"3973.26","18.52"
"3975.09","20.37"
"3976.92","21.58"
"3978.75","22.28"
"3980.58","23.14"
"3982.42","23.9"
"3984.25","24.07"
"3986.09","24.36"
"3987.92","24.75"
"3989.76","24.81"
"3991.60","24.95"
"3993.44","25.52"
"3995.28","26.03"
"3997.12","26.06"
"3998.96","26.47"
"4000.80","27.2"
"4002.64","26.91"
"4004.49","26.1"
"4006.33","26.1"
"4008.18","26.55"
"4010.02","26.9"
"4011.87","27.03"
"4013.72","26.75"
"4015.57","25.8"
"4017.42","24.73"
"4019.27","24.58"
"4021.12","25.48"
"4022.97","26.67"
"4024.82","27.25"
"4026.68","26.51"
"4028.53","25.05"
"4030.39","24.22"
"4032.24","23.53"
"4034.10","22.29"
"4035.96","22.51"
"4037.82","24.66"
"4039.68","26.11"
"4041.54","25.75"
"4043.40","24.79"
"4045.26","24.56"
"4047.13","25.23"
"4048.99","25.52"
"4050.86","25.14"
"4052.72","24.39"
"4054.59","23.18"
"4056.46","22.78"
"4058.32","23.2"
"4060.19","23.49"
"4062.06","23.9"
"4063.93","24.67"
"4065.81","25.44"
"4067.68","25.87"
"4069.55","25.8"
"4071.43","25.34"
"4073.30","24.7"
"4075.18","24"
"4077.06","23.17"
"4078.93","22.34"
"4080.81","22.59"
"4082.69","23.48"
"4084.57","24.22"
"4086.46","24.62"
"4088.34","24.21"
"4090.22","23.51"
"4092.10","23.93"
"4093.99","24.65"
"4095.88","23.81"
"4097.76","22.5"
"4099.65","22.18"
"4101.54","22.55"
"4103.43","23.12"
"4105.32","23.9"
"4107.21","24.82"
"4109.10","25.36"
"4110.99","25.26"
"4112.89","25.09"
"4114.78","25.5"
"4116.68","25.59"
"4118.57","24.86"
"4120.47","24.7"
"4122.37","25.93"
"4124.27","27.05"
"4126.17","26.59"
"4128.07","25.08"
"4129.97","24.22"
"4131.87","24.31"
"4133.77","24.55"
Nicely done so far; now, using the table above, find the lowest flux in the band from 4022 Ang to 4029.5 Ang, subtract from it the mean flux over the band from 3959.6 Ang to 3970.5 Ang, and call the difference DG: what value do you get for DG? 9.0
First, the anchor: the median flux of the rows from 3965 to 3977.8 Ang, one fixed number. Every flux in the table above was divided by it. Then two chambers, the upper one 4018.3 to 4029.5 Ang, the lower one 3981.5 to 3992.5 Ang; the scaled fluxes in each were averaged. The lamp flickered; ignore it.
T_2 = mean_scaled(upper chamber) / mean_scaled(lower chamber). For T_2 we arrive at 1.1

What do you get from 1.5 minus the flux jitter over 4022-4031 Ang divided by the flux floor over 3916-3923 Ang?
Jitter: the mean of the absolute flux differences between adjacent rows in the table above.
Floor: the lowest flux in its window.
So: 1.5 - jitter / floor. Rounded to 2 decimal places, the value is 1.45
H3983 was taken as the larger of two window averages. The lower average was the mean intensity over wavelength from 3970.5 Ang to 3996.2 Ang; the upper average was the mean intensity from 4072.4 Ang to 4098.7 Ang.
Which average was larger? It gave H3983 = 23.7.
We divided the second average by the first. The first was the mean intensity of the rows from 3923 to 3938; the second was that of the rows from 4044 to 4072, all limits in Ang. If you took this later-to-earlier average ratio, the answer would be 1.35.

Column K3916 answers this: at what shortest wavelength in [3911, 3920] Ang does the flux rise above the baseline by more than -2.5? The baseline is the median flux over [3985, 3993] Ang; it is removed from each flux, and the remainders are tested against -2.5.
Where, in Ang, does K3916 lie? 3911.53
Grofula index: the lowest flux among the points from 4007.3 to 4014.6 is 26.55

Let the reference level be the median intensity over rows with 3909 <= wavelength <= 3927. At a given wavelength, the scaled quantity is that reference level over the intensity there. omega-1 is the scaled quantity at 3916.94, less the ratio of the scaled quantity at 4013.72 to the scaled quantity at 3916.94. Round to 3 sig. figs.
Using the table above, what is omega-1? 0.266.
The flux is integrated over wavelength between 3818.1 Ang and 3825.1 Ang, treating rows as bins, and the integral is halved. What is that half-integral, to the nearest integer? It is 70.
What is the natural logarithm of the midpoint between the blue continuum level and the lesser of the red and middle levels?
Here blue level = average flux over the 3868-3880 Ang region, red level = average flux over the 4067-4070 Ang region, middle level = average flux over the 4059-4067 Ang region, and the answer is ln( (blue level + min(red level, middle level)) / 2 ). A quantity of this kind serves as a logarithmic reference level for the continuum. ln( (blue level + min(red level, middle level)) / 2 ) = 3.07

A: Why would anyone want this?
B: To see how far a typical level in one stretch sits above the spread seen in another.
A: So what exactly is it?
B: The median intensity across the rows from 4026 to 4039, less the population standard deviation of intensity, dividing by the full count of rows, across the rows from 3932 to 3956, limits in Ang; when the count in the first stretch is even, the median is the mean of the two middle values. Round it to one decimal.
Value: 22.2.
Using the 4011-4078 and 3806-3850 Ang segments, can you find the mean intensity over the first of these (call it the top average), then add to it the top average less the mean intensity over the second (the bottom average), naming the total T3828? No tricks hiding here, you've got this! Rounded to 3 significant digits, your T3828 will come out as 31.5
